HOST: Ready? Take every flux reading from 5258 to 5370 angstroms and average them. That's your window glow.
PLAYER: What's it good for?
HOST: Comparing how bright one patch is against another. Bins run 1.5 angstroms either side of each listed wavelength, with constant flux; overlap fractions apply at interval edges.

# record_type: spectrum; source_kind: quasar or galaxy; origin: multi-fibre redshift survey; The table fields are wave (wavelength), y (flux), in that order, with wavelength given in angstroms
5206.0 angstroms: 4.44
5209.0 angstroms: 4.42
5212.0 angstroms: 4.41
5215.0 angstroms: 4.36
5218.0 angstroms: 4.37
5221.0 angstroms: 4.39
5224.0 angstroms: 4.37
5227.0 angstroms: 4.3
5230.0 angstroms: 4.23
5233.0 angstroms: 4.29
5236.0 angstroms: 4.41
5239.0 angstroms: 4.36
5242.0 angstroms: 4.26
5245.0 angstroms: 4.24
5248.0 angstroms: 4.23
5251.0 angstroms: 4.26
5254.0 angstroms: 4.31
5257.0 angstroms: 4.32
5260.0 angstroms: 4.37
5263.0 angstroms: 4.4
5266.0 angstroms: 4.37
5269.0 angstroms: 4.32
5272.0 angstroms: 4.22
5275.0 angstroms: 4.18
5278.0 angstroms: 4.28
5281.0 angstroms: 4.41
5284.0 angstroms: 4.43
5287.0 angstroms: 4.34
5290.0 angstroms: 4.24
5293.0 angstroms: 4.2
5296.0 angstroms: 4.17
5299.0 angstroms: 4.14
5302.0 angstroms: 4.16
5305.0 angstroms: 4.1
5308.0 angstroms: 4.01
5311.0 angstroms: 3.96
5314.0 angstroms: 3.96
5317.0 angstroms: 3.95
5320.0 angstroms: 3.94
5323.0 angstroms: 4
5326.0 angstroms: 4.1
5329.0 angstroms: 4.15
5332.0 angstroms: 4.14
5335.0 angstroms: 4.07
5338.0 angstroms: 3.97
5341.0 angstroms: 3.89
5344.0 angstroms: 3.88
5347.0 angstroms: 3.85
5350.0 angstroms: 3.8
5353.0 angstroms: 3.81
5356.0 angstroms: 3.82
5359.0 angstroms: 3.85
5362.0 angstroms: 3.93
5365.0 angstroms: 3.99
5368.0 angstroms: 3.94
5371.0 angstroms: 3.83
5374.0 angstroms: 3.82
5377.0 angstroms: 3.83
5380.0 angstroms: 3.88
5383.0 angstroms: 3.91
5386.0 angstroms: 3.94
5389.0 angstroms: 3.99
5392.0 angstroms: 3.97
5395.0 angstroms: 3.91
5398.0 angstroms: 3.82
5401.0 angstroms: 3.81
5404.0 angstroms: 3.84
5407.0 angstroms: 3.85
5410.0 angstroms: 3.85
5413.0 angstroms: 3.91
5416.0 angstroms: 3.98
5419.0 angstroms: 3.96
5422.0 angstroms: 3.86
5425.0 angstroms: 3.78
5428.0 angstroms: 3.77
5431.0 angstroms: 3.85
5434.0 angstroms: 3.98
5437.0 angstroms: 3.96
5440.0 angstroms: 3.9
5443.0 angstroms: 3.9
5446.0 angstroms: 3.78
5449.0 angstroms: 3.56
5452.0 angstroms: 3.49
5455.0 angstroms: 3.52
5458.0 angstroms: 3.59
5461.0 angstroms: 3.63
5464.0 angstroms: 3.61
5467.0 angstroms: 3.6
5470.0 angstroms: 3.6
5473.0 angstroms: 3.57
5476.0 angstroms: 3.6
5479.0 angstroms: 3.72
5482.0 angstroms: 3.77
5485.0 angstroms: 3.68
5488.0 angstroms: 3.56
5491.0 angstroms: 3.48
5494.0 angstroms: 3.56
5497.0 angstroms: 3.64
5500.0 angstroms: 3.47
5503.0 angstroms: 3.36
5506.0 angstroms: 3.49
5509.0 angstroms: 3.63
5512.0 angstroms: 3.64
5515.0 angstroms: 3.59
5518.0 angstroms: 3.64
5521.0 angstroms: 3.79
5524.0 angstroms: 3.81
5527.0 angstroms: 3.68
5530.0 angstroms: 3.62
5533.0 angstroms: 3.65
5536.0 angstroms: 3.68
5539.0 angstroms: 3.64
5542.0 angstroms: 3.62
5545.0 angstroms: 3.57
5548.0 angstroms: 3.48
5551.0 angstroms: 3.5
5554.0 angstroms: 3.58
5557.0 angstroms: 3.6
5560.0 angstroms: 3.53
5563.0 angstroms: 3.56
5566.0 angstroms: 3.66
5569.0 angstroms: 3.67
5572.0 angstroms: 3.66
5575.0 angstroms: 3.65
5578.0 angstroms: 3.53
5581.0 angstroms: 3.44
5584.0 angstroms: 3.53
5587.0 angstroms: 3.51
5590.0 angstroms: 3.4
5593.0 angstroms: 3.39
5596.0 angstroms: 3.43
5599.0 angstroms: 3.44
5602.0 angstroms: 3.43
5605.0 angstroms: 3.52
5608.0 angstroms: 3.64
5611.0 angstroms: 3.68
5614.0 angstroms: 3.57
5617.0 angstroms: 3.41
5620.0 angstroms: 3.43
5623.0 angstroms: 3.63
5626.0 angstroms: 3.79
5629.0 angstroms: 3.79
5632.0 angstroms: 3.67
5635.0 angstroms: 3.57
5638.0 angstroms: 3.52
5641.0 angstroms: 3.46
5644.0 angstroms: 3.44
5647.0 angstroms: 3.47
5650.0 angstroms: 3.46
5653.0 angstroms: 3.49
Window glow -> 4.1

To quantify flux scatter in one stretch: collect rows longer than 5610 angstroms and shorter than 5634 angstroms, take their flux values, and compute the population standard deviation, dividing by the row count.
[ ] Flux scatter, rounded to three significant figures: 0.135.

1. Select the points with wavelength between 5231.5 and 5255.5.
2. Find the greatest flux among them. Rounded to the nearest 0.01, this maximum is 4.41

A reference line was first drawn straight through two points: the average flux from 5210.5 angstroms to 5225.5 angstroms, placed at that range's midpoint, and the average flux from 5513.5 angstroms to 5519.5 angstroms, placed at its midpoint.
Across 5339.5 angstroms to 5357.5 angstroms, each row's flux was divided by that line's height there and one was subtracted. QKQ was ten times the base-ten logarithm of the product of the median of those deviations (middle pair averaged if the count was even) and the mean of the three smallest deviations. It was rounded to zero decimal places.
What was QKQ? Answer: -26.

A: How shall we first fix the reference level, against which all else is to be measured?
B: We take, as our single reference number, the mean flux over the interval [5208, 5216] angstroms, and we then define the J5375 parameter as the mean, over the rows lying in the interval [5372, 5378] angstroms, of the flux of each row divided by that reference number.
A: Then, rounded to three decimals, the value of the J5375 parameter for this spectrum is 0.870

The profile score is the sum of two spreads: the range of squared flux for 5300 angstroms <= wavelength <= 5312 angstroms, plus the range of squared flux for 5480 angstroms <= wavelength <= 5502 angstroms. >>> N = 3.8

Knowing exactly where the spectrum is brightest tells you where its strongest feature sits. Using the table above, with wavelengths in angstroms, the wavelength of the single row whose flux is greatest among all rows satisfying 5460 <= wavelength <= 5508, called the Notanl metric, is 5482.0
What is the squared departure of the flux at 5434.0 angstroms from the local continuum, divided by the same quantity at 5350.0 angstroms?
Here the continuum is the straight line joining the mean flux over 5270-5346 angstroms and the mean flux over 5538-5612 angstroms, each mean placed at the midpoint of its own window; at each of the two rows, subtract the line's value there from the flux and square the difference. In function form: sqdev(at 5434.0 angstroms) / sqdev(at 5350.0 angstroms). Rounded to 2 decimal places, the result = 0.35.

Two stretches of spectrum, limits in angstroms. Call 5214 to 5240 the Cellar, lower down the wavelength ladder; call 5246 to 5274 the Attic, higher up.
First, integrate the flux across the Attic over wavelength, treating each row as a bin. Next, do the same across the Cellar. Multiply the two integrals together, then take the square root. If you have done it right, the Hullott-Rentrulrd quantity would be 117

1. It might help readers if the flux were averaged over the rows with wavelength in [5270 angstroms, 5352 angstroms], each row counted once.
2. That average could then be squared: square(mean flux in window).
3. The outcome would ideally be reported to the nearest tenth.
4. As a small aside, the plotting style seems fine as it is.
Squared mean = 16.8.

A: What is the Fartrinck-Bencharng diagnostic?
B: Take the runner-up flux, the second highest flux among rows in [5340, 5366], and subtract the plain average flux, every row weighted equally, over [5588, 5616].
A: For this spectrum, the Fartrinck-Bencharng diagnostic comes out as 0.43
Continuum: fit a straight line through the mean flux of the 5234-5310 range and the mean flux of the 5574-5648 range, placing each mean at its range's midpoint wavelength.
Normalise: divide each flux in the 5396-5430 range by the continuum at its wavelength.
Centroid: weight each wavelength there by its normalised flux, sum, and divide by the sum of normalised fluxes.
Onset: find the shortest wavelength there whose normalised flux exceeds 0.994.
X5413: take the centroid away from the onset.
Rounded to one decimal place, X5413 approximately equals 2.9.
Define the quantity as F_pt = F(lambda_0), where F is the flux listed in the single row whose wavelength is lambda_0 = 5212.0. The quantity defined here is 4.41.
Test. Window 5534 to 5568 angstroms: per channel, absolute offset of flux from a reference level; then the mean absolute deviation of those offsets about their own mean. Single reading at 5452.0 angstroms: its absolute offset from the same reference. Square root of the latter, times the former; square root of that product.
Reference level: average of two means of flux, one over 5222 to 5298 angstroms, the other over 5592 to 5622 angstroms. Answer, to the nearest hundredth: 0.18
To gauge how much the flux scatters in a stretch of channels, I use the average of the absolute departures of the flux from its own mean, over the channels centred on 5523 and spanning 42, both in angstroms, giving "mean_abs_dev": 0.068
